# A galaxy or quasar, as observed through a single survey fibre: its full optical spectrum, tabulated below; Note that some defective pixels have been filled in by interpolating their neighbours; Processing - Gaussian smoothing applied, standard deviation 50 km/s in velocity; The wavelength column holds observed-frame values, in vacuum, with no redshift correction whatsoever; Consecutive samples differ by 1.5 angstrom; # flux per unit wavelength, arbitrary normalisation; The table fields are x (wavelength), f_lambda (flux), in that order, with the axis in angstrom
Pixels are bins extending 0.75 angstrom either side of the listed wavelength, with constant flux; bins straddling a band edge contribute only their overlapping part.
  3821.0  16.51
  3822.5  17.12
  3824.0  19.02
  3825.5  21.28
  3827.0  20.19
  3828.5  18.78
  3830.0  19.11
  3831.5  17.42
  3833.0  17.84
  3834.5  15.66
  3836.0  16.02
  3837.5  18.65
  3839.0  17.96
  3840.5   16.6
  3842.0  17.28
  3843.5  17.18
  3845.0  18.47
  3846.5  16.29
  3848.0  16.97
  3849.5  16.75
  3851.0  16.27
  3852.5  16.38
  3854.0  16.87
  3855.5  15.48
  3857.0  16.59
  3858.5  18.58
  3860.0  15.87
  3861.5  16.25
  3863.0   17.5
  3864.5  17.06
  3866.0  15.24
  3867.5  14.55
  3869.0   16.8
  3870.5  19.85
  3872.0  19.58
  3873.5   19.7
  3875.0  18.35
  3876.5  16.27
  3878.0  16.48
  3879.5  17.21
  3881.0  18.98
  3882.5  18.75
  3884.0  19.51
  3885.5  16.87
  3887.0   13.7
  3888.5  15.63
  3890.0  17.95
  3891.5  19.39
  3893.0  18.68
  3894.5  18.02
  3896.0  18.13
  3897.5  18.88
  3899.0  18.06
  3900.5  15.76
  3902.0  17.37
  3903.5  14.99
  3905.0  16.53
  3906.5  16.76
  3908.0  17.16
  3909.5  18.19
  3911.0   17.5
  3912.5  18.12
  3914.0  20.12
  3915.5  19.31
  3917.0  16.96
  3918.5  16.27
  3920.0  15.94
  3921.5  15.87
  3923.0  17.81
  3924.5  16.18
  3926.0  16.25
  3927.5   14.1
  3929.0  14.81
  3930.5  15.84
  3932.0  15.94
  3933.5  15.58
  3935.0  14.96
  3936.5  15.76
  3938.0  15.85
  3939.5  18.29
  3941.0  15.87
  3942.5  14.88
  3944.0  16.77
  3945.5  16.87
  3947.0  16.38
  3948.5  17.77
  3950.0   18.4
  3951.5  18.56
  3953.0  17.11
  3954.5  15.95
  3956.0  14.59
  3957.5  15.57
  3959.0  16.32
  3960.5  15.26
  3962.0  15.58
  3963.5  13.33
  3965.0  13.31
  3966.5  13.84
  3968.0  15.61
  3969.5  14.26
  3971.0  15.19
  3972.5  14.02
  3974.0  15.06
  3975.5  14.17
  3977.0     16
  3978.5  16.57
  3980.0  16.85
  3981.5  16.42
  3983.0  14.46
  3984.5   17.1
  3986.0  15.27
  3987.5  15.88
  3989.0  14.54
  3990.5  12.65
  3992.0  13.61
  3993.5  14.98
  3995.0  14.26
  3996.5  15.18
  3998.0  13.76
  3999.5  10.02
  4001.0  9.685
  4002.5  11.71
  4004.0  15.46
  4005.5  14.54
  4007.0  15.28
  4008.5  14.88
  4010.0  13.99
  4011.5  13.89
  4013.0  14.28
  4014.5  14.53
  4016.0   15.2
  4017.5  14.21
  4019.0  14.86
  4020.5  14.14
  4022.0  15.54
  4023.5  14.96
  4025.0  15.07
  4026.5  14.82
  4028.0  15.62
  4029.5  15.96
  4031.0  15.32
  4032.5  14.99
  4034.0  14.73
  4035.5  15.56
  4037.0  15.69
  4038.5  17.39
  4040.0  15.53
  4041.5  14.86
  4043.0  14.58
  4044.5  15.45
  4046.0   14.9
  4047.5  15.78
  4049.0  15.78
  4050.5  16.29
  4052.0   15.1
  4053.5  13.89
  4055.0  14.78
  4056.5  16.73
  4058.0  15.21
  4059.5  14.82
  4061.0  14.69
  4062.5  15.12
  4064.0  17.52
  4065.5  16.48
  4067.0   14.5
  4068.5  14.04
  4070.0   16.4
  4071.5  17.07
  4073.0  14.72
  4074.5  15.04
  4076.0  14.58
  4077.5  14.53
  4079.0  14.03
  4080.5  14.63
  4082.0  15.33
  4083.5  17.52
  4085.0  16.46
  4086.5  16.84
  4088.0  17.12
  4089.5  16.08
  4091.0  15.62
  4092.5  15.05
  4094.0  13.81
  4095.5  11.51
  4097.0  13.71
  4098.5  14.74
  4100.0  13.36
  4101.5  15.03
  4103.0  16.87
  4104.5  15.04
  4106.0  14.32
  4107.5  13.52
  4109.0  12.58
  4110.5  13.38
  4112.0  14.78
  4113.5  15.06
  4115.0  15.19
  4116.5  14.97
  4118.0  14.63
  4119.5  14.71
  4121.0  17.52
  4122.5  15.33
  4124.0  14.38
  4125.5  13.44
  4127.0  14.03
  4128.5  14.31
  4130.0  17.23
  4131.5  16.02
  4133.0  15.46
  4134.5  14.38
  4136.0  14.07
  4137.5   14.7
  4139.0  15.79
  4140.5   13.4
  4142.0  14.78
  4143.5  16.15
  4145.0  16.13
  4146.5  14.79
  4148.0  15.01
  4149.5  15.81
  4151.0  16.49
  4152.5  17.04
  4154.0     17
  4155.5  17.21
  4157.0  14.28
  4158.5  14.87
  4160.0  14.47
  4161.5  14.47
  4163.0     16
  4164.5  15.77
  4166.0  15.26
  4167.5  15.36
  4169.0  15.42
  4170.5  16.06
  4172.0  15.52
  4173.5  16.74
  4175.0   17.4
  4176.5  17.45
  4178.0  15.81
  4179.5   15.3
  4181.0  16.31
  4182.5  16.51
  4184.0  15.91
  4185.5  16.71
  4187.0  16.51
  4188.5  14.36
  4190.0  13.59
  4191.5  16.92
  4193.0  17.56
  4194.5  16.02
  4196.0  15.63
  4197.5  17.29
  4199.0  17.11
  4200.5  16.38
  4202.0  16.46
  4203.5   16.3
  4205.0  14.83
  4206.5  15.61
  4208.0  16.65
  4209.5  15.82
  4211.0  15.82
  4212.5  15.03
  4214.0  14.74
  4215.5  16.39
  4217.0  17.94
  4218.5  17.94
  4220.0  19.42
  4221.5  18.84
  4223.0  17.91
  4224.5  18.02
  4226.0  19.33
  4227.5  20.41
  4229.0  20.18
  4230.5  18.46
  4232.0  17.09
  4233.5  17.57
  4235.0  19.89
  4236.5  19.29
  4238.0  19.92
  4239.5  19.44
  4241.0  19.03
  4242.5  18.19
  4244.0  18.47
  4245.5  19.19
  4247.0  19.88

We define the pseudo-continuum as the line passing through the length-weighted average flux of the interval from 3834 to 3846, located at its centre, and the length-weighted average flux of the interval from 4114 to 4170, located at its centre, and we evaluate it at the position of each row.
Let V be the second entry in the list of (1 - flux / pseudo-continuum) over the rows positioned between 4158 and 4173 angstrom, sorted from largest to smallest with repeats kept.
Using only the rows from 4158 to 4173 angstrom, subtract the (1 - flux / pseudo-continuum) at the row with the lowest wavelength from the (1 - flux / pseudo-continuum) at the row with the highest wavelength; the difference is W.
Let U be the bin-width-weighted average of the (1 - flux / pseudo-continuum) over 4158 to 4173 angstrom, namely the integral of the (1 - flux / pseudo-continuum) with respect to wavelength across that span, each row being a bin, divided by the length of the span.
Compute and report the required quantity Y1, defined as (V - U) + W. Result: 0.01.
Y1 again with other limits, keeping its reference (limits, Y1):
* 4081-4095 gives 0.14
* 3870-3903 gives 0.26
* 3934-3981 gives 0.01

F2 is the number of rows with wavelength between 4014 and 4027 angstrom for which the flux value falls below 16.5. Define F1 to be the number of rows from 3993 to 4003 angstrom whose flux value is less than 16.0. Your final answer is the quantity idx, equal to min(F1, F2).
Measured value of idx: 7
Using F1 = 7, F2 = 9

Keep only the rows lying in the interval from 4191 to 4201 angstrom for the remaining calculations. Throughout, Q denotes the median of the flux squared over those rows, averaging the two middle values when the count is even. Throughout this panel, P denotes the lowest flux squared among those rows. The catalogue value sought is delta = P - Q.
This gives -42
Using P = 244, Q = 286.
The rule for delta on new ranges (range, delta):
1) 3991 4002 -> -96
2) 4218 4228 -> -34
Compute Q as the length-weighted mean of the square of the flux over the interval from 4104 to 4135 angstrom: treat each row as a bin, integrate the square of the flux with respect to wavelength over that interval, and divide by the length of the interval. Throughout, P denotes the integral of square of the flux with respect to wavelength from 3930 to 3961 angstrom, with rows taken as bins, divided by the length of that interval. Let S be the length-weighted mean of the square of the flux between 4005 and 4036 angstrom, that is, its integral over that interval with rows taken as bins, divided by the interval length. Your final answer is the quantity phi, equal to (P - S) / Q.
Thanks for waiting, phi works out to 0.21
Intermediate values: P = 268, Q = 220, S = 221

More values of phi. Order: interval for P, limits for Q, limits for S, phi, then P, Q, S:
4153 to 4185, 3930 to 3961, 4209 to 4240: -0.29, 253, 268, 330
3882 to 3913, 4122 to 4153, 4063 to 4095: 0.27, 305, 231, 243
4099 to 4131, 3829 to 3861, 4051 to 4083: -0.05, 219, 292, 233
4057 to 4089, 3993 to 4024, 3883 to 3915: -0.33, 244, 200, 309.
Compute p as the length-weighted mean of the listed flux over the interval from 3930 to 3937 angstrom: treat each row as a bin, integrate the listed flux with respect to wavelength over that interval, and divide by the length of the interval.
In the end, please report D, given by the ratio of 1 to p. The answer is 0.064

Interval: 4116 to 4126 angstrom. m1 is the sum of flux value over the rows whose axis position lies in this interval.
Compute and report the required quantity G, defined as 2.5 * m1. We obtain 262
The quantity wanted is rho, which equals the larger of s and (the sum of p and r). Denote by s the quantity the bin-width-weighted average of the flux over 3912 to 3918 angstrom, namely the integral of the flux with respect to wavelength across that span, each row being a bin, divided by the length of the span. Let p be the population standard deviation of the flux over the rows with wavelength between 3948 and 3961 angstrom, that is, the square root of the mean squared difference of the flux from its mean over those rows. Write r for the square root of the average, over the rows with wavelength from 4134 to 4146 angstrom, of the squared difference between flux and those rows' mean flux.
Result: 18.6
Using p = 1.3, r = 0.94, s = 18.6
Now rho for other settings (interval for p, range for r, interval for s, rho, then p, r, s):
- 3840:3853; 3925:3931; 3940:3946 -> 16.2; 0.7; 0.85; 16.2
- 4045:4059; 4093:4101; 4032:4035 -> 14.9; 0.8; 1.06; 14.9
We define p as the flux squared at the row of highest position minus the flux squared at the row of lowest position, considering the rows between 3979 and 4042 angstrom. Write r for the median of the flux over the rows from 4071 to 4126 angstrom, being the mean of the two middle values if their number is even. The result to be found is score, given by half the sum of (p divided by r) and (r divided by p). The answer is -2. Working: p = -63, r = 14.8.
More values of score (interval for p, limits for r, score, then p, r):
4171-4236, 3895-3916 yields 4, 155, 17.8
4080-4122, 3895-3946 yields 3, 93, 16.4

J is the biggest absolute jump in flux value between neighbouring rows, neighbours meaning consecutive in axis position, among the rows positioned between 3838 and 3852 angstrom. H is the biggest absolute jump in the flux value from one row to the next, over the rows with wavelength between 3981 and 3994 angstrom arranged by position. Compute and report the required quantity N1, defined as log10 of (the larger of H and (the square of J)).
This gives 0.68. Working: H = 2.64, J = 2.2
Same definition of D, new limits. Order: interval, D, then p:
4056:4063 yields 0.065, 15.3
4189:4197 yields 0.063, 15.9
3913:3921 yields 0.057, 17.7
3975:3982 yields 0.062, 16.1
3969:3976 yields 0.069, 14.6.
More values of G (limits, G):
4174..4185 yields 287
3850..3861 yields 290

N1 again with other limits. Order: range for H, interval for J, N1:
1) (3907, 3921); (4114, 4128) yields 0.90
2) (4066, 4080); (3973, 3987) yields 0.84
